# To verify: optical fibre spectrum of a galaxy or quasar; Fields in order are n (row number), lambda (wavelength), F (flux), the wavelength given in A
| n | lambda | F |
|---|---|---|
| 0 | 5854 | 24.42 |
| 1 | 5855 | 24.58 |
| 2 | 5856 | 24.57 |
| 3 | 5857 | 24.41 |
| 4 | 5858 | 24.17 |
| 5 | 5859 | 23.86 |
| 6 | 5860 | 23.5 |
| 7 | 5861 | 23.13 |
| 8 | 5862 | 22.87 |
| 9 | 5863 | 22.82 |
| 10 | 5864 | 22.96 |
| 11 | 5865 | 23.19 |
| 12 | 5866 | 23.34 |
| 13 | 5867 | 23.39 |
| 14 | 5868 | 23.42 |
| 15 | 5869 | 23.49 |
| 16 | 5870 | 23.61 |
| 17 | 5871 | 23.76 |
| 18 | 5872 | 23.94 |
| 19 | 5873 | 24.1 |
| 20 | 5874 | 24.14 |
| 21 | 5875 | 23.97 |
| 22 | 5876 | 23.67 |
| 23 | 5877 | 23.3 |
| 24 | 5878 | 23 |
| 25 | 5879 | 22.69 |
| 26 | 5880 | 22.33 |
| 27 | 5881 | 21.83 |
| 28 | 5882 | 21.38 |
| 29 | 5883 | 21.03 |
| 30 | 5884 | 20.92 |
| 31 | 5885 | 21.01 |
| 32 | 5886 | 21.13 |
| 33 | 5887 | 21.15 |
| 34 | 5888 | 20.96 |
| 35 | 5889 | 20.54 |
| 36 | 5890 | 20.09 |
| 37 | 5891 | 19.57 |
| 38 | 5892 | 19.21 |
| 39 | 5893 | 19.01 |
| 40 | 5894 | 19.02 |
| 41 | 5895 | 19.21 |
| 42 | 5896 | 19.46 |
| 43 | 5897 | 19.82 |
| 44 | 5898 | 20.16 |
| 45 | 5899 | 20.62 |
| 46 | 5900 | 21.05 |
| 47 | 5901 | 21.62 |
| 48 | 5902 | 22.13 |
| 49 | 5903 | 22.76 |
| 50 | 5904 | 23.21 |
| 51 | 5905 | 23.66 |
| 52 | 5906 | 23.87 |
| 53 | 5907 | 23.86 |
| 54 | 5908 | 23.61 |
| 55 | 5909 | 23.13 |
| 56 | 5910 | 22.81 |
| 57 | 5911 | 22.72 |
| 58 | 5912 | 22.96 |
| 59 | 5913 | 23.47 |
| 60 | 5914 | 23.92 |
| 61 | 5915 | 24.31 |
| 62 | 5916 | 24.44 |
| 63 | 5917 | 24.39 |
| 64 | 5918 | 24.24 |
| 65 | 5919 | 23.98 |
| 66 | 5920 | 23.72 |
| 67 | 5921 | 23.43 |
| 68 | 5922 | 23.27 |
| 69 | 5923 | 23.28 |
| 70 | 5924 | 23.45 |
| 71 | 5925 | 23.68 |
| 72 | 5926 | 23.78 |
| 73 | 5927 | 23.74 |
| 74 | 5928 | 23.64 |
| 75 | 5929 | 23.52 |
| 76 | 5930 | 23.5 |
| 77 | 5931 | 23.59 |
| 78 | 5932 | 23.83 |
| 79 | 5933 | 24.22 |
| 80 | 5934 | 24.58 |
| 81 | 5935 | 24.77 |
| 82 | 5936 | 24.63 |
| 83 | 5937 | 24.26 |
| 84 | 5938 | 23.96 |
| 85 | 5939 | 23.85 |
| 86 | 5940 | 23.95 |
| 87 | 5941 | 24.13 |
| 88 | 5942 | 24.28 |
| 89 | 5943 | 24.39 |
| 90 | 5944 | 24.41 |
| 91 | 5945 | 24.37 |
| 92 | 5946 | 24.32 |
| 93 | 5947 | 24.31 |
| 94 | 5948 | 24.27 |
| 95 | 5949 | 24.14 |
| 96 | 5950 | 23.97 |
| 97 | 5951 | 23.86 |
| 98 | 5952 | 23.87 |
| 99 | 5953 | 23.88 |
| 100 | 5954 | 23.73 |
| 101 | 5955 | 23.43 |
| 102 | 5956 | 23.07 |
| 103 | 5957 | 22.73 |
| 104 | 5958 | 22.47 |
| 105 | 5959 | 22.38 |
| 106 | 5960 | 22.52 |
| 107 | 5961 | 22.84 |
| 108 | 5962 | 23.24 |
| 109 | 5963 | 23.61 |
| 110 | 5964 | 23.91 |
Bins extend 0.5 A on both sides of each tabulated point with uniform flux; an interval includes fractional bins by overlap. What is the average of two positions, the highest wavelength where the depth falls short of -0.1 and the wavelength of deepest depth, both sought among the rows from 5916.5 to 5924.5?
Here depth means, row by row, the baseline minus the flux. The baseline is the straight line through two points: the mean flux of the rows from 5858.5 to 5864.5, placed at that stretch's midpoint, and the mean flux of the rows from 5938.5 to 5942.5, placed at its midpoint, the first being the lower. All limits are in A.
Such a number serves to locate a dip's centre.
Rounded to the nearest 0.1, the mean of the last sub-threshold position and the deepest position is 5921.0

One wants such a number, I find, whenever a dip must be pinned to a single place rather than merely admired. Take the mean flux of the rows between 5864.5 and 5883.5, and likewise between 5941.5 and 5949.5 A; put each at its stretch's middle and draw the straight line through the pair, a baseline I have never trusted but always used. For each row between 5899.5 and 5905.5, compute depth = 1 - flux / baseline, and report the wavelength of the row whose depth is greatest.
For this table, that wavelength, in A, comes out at 5900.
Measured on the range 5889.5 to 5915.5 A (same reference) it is 5894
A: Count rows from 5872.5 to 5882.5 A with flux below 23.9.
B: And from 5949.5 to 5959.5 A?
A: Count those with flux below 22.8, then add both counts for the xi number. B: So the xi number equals 10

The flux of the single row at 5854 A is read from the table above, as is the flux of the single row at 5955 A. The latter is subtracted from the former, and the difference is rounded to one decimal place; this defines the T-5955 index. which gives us 1.0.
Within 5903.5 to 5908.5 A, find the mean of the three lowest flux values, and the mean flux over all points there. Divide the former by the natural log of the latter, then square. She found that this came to 55.2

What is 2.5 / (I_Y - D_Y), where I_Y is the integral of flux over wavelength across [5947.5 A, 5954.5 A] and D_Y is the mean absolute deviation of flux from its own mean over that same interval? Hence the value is 0.0149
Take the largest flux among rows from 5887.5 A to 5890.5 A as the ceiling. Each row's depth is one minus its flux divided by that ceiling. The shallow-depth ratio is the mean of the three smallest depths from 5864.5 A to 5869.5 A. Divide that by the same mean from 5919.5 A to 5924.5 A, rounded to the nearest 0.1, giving 1.0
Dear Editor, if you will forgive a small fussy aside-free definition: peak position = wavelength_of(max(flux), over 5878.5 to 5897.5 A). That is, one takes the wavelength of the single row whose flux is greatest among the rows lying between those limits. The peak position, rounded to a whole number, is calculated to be 5879 A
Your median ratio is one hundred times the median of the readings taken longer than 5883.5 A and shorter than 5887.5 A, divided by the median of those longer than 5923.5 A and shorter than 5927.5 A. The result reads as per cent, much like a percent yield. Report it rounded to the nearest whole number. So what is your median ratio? 89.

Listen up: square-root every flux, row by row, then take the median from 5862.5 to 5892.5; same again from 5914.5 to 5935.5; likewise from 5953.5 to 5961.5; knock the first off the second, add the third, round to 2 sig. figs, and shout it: 4.9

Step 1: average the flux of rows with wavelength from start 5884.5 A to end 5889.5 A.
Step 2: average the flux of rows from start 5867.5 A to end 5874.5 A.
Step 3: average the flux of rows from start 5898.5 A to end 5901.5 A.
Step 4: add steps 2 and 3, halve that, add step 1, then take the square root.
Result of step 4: 6.6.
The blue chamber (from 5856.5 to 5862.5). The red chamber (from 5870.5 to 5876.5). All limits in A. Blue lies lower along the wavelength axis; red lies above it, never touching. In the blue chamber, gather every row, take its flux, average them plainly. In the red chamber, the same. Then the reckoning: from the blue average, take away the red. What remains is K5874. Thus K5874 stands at -0.3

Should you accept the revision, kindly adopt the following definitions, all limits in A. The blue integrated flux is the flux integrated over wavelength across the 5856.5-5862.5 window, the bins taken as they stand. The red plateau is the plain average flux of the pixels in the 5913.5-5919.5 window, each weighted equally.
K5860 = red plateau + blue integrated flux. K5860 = 166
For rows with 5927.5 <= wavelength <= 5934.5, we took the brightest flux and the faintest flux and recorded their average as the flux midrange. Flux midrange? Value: 24.0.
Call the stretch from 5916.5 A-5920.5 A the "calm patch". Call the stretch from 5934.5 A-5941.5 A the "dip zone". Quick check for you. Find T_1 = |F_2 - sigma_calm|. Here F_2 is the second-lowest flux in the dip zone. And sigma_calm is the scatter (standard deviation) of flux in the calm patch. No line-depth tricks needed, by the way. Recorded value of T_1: 23.7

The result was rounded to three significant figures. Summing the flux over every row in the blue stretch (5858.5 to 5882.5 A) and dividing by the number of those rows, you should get 23.2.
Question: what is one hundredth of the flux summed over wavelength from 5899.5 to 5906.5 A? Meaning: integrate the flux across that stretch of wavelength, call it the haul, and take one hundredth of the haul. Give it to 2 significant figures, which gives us 1.6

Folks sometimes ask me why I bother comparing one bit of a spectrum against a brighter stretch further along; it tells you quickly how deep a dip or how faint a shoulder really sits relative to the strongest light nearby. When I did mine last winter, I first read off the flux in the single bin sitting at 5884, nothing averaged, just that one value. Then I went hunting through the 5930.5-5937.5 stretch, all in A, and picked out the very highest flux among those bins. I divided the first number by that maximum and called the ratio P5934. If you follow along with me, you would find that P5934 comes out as 0.84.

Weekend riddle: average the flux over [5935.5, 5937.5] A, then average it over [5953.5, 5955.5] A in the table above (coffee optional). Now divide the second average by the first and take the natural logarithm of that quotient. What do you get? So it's -0.036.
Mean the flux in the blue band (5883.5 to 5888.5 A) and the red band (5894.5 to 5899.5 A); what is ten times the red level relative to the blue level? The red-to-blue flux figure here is 9.4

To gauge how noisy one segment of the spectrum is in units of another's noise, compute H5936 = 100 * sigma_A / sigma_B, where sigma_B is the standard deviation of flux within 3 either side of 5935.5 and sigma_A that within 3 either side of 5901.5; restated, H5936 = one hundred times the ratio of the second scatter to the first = 325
